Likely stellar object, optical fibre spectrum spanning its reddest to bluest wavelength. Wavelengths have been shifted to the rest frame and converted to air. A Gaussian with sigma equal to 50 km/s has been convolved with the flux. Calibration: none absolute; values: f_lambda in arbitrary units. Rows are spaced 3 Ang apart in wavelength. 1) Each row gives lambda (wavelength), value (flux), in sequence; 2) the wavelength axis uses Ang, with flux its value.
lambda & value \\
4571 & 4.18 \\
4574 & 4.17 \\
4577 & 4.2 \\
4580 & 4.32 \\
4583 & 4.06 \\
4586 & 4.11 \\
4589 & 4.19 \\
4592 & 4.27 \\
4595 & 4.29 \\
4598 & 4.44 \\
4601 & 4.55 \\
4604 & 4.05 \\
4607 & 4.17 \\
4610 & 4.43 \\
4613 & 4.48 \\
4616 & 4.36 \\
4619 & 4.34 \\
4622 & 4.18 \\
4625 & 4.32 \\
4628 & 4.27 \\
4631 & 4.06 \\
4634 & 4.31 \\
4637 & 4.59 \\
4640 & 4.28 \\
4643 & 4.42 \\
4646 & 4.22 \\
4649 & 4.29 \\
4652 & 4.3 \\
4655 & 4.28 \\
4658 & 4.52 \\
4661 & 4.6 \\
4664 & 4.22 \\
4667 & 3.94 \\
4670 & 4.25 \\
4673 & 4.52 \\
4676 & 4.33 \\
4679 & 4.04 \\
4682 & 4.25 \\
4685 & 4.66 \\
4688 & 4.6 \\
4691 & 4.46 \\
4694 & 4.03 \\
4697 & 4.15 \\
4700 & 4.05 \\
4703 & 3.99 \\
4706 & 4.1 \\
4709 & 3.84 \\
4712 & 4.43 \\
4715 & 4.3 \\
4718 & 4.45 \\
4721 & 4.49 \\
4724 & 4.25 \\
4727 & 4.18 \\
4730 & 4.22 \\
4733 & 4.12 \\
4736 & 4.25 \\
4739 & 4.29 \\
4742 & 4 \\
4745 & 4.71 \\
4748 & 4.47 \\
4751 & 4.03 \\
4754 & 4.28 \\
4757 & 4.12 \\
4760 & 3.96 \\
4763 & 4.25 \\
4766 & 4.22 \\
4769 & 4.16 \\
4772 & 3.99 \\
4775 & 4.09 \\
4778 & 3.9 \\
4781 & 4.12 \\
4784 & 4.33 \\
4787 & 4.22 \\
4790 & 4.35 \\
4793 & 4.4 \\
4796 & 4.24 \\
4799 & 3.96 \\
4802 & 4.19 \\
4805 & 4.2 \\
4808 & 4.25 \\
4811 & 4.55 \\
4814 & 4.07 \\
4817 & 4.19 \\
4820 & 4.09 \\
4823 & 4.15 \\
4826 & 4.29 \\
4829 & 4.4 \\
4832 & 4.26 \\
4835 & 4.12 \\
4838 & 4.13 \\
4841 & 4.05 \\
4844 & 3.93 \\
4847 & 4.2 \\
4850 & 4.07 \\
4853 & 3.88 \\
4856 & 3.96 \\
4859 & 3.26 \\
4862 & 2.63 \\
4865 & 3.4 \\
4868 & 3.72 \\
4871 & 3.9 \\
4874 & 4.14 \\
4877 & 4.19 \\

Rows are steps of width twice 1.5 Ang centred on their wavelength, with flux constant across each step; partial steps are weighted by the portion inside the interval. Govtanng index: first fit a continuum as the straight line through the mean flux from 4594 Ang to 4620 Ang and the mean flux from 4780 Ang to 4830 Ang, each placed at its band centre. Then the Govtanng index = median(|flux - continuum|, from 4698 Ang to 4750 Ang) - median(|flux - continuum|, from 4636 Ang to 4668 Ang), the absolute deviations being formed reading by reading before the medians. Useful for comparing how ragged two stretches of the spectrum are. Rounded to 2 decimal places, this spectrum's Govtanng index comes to 0.07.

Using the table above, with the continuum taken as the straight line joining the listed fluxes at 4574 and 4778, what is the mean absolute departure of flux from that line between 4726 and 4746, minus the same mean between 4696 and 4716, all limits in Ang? 0.12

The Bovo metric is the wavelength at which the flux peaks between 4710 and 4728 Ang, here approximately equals 4721 Ang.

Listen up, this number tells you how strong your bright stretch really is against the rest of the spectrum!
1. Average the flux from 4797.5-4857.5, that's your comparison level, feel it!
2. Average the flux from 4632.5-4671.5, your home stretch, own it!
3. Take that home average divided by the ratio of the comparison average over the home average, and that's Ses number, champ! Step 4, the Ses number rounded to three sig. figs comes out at 4.51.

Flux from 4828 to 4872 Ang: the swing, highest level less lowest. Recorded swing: 1.77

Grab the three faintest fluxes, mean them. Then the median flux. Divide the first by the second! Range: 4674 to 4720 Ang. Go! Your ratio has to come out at 0.930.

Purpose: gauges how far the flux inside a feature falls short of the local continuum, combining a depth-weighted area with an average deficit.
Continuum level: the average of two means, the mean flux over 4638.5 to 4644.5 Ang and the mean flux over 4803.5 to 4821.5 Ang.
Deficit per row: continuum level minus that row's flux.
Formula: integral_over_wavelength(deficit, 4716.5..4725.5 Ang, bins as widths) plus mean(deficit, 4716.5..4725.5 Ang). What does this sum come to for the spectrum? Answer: -1.1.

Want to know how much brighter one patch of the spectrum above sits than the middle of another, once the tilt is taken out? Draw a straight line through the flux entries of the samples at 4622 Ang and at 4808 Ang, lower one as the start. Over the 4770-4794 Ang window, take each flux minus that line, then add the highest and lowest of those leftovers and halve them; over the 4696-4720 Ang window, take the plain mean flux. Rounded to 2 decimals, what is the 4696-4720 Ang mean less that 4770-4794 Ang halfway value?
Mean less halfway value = 4.26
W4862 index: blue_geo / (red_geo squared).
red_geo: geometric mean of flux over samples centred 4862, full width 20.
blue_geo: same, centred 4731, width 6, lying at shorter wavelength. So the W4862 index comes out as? 0.339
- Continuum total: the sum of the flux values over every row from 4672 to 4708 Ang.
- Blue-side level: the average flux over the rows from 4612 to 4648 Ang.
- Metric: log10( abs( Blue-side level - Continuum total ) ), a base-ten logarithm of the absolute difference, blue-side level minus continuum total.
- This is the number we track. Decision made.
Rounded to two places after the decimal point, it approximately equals 1.67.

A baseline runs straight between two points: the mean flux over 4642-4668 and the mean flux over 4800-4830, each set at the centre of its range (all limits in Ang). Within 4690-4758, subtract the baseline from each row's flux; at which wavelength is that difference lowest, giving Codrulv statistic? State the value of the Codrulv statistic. 4709 Ang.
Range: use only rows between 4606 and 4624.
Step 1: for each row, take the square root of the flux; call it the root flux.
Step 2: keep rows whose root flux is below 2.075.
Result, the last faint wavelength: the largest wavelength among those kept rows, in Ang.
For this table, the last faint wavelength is 4622 Ang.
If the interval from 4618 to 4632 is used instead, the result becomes 4631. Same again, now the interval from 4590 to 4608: 4607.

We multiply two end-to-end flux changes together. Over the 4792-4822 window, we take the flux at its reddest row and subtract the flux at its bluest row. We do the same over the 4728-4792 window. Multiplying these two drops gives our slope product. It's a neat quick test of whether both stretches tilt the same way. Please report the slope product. -0.04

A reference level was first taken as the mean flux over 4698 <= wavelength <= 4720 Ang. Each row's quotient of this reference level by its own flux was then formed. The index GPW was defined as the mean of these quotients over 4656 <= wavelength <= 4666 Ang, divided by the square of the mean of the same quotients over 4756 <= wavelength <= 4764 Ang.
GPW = 0.91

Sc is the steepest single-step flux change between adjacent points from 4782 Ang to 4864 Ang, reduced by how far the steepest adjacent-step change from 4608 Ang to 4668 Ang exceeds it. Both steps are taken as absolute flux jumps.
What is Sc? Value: 1.0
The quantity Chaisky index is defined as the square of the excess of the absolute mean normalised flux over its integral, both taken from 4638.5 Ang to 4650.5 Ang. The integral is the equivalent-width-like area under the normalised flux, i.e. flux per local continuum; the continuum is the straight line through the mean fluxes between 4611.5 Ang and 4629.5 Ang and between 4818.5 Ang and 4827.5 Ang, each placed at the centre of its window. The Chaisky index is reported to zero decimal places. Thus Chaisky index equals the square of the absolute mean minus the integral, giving 121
